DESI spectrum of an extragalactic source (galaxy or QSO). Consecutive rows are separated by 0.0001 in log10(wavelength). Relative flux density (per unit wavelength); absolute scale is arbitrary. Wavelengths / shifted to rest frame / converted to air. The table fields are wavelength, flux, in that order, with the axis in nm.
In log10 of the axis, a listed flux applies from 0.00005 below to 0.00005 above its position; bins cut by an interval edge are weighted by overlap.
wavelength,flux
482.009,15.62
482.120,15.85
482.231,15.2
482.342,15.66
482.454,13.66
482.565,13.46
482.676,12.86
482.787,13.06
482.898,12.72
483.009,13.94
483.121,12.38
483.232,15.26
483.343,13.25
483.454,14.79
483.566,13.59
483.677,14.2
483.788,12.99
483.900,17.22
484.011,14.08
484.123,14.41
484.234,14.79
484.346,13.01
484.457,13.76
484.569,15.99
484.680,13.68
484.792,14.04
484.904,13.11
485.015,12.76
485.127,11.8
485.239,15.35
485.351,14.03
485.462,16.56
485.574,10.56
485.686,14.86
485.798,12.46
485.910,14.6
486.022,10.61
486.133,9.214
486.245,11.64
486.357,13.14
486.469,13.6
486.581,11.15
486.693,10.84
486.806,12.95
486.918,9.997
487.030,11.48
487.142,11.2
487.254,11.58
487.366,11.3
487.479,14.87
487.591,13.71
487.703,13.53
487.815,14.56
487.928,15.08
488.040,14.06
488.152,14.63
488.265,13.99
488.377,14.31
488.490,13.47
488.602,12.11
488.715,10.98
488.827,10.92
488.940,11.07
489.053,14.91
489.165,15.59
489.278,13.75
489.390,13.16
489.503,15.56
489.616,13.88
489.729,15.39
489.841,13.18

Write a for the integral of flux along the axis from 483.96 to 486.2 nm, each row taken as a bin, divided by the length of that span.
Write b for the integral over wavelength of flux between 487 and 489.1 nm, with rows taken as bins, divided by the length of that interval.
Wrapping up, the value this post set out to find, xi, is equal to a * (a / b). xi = 13.9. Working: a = 13.5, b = 13.0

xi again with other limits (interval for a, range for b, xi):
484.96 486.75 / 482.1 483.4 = 11.6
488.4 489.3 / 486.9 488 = 12.9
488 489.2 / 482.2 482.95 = 12.7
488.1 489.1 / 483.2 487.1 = 12.5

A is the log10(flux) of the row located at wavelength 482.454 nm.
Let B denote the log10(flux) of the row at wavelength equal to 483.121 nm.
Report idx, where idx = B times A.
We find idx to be 1.24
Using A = 1.14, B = 1.09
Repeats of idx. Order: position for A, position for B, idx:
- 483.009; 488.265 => 1.31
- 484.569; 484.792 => 1.38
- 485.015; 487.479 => 1.30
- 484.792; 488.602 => 1.24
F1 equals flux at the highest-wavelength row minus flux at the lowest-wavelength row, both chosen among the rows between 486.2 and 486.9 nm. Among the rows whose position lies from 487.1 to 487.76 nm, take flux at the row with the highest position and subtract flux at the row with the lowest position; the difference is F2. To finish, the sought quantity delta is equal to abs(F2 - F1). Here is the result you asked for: 1.0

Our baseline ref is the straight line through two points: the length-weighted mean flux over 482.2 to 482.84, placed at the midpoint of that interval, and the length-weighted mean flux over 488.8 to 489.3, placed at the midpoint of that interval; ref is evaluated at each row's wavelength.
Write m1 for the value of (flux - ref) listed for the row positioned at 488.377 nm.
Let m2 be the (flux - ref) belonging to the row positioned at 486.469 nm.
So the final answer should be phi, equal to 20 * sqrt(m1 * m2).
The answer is 3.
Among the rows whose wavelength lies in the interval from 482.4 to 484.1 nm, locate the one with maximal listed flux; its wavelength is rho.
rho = 483.900 nm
